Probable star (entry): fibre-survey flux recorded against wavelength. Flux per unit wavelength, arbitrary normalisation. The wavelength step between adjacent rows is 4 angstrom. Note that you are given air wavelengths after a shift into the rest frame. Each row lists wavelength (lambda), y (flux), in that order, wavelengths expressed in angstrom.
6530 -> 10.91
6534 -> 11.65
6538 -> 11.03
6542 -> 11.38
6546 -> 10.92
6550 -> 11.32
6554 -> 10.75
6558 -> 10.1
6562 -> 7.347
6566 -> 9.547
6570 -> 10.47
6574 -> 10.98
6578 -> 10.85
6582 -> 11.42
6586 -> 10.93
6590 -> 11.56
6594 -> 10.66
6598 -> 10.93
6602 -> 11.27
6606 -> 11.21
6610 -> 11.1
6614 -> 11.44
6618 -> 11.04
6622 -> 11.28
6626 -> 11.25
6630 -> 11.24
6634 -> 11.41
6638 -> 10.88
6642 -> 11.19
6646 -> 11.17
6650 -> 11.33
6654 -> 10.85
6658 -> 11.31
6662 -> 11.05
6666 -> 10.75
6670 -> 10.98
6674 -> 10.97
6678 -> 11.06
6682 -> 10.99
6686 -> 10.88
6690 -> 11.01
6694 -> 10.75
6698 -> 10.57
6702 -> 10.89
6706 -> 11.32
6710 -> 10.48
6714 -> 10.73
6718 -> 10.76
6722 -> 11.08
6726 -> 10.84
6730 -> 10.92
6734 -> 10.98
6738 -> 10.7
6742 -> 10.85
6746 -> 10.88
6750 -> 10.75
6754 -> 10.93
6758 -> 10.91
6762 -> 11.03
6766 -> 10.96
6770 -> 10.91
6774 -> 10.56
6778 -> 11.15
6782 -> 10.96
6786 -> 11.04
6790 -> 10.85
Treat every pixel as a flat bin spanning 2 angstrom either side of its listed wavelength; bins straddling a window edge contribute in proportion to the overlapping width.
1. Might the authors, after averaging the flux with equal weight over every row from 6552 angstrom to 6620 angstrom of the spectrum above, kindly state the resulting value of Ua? 10.68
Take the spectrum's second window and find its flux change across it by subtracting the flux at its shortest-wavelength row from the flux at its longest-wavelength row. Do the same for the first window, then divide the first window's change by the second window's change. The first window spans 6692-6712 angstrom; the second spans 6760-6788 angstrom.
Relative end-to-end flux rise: -27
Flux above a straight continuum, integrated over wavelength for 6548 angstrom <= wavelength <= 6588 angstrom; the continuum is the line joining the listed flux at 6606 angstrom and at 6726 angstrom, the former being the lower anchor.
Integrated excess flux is -38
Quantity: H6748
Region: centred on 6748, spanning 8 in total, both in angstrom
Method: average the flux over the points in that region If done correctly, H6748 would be 10.8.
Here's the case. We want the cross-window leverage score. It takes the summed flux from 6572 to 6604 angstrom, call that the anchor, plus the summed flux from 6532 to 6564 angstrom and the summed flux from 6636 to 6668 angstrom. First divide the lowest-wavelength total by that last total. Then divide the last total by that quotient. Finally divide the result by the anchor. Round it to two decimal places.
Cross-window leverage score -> 1.05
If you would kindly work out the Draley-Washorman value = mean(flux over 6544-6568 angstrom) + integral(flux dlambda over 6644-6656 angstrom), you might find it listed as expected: 143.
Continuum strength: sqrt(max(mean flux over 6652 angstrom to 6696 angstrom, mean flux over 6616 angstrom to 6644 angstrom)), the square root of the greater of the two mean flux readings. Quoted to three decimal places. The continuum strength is 3.344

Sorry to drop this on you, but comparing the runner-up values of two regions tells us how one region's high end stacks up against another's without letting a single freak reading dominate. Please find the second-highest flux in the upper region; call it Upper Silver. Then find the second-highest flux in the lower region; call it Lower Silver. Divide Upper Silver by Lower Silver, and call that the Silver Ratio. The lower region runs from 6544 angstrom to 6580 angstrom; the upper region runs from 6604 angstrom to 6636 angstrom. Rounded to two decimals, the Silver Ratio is 1.04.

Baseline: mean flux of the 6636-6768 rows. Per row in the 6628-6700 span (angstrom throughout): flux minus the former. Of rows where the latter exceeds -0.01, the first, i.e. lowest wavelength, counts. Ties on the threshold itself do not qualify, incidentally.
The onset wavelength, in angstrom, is 6630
